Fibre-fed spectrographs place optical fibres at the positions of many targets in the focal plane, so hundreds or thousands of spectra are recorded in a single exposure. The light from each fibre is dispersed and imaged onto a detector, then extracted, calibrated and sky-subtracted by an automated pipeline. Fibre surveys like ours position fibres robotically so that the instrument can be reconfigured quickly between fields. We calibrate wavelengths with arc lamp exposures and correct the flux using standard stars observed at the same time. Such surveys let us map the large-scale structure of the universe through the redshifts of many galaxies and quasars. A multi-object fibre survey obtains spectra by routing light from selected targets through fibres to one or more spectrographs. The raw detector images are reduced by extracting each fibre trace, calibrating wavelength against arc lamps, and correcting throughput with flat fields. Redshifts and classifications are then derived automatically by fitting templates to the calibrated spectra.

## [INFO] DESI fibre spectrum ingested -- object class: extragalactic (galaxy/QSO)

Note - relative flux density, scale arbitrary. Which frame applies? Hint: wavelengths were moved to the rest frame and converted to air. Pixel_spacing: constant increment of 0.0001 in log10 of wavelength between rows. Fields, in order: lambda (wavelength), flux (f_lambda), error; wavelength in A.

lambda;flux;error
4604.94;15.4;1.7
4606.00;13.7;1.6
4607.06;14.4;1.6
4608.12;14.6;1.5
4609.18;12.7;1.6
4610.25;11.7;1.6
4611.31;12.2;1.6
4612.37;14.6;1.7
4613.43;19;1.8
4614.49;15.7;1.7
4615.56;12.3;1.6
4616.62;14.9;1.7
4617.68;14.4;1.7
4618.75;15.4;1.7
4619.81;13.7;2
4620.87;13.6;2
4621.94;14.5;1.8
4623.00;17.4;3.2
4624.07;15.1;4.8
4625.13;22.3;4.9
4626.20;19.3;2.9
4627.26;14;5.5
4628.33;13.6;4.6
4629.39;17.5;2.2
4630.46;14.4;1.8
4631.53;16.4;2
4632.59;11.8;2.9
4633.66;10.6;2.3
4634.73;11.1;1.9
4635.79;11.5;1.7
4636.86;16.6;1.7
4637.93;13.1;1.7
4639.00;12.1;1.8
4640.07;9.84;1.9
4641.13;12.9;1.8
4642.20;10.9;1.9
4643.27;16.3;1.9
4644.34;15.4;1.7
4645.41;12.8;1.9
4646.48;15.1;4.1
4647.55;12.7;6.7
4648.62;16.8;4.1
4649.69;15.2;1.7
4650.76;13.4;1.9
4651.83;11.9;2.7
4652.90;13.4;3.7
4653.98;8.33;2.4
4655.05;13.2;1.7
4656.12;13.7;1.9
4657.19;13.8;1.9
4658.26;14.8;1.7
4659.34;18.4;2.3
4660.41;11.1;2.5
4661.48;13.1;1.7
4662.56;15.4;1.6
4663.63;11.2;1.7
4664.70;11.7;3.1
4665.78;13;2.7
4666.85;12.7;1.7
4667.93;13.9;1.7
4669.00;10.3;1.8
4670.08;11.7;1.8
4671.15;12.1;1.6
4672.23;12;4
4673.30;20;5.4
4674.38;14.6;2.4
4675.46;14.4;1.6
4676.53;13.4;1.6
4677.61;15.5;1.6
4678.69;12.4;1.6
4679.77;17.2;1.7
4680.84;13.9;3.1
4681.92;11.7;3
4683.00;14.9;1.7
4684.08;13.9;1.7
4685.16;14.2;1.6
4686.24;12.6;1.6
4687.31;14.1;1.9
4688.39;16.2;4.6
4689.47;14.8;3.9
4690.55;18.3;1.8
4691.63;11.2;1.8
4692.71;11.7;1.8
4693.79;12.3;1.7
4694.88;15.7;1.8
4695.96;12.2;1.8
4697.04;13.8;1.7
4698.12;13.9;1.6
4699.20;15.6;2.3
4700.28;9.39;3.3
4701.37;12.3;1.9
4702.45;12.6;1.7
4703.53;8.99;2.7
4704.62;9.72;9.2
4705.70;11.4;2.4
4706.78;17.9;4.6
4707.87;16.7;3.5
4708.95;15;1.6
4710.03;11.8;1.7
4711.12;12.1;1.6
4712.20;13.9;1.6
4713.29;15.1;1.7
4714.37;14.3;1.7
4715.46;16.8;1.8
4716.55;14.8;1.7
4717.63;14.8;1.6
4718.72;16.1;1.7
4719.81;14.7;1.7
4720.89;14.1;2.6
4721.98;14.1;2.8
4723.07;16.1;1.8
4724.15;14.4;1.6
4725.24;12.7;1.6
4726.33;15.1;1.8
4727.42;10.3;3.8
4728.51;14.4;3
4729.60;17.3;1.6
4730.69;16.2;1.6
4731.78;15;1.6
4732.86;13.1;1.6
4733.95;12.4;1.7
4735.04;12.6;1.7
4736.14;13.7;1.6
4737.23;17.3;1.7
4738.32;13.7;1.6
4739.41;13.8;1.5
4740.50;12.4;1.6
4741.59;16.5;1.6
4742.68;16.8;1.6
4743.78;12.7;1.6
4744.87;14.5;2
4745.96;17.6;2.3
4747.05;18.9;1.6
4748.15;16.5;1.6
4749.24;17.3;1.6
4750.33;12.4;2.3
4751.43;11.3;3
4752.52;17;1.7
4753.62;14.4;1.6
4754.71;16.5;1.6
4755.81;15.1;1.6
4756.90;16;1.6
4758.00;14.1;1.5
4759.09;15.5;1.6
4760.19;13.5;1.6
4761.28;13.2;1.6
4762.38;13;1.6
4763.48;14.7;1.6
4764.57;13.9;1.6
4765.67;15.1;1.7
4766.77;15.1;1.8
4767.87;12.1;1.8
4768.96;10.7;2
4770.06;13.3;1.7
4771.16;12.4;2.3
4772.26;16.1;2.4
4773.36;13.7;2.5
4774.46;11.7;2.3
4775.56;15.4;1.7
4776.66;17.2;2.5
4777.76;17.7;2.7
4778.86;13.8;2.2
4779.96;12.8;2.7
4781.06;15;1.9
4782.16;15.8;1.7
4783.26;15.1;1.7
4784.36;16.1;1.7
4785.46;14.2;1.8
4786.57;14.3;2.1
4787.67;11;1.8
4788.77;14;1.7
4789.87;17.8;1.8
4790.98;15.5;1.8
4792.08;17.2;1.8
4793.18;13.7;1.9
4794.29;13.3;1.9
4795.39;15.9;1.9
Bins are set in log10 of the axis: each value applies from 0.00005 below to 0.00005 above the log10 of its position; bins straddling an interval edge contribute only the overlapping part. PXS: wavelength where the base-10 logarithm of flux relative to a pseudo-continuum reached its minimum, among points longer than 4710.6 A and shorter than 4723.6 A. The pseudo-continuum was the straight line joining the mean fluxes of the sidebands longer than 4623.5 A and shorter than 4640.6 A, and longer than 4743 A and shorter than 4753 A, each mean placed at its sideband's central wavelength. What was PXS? 4711.12 A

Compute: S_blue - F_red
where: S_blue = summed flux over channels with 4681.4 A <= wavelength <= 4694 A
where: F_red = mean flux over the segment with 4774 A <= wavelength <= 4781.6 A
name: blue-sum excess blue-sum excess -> 151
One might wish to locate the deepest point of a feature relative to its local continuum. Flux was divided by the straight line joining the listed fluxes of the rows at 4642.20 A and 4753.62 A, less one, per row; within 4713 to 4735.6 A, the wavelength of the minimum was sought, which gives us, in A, 4727.42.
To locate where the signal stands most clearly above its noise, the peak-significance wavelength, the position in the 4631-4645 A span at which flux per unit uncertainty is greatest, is 4636.86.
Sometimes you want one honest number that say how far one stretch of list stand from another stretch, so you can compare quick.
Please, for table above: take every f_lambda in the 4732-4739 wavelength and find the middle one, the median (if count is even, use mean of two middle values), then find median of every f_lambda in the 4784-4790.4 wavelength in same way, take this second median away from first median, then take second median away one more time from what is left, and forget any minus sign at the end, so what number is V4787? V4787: 15.1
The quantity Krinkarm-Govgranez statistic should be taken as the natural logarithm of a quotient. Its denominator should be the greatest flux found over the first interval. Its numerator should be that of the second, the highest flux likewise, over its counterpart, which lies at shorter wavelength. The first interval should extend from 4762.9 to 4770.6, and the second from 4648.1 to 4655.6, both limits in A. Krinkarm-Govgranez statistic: 0.11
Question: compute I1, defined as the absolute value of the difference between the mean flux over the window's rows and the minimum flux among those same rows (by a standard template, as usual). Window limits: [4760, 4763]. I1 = 0.23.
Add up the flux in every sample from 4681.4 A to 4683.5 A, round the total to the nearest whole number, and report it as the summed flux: 27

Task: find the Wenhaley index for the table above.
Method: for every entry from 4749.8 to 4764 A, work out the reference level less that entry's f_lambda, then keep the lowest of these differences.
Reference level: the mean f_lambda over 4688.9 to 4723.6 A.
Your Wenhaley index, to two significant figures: -3.2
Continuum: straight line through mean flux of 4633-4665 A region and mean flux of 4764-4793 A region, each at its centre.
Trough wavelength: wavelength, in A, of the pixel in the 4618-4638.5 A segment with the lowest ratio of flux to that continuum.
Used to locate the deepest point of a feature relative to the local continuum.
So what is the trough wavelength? 4633.66 A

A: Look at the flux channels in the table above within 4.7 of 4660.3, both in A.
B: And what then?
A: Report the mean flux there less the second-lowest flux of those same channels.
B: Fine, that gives 2.5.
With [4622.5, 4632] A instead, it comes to 2.7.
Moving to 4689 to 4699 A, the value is 2.1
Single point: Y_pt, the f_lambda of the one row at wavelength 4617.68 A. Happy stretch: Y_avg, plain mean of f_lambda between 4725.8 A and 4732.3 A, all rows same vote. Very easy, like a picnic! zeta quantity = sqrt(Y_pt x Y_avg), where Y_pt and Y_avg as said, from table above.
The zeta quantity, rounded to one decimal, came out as 14.6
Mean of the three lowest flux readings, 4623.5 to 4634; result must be 12.0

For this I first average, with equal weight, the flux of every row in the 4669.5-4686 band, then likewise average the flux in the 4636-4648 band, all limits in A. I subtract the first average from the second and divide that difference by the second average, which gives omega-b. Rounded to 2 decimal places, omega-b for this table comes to -0.05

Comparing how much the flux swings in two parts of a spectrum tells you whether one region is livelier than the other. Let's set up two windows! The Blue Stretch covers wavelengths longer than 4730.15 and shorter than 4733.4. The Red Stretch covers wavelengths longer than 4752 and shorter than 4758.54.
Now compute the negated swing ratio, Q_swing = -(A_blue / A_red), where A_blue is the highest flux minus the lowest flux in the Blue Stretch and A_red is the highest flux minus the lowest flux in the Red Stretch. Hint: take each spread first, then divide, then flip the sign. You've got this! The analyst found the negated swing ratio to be -1.1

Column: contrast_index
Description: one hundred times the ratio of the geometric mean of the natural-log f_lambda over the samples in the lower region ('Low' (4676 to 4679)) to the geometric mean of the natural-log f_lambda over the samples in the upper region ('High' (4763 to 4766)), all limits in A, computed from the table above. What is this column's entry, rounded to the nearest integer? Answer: 98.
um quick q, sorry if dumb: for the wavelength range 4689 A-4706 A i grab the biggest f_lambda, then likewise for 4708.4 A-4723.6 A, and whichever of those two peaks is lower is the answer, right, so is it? 16.8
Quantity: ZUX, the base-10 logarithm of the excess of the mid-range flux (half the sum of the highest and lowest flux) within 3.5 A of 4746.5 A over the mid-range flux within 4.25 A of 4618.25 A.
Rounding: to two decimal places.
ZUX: 0.26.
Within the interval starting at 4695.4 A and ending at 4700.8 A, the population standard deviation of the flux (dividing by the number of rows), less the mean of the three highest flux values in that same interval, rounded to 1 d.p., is -12.3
